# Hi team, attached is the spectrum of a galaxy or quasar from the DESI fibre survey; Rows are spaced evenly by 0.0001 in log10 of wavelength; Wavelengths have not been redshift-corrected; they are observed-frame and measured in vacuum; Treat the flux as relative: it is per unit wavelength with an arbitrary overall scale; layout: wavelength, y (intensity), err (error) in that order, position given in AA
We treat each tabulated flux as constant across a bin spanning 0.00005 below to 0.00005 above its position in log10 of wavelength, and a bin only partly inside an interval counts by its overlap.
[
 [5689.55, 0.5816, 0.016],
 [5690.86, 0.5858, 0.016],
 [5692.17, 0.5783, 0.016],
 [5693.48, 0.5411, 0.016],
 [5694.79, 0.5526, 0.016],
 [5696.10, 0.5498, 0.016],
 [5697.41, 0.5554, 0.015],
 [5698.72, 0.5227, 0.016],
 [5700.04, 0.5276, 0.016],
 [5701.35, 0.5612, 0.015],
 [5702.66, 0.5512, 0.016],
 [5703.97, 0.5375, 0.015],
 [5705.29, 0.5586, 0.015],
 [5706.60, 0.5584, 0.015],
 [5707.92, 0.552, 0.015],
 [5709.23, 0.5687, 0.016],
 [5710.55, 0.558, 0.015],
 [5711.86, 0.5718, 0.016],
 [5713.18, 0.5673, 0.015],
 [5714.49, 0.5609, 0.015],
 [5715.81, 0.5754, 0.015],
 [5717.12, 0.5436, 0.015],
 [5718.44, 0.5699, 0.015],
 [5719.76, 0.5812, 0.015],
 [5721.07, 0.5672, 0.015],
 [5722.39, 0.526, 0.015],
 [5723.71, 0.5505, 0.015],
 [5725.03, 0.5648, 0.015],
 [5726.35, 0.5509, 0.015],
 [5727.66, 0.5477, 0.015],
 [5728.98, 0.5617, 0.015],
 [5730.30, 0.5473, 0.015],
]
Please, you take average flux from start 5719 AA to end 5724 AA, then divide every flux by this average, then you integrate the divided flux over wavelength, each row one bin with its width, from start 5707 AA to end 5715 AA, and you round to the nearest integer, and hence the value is 8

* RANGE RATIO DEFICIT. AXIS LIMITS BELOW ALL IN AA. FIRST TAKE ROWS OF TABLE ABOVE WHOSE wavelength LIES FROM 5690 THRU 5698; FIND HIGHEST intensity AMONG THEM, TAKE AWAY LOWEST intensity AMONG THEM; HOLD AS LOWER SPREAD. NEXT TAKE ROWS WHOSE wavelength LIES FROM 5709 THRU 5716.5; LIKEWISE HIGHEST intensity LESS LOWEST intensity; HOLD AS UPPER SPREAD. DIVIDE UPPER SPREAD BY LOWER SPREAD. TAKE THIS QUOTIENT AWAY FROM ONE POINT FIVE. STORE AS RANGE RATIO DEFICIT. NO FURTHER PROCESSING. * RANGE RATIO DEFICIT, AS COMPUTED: 1.1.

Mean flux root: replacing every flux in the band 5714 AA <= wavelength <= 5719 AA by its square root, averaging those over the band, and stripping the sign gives 0.750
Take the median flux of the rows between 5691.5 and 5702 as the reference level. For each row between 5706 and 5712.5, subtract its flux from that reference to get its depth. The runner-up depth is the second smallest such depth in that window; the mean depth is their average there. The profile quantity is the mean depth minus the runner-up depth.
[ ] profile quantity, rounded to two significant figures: 0.0069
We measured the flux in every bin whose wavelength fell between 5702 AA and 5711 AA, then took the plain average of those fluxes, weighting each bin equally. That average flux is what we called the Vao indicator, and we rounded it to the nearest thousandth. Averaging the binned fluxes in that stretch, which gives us 0.555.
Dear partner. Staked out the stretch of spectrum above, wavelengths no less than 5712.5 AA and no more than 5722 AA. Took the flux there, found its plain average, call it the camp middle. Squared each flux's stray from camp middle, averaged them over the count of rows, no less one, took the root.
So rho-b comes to 0.0111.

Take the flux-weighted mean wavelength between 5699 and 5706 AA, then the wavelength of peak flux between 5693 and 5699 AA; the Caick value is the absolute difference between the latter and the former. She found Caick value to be 5.3 AA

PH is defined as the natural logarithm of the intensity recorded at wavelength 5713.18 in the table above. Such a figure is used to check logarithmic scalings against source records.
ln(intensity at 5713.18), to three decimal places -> -0.567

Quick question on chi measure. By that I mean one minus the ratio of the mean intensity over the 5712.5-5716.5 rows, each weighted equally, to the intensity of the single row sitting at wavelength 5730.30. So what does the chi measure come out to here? -0.038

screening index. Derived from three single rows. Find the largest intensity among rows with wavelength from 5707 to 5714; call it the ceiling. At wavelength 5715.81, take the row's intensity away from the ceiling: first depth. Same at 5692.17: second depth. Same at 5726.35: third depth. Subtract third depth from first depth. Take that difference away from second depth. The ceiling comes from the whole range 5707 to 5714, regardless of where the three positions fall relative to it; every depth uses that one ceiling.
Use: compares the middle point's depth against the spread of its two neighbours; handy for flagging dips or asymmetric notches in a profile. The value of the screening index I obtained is 0.018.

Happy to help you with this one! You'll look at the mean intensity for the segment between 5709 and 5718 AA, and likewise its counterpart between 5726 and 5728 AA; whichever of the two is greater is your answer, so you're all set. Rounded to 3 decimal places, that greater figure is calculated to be 0.564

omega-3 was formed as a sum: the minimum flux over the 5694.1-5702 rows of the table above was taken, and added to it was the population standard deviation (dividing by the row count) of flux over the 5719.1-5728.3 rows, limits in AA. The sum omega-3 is 0.539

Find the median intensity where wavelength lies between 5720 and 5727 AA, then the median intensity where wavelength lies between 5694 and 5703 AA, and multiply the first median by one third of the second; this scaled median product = 0.101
